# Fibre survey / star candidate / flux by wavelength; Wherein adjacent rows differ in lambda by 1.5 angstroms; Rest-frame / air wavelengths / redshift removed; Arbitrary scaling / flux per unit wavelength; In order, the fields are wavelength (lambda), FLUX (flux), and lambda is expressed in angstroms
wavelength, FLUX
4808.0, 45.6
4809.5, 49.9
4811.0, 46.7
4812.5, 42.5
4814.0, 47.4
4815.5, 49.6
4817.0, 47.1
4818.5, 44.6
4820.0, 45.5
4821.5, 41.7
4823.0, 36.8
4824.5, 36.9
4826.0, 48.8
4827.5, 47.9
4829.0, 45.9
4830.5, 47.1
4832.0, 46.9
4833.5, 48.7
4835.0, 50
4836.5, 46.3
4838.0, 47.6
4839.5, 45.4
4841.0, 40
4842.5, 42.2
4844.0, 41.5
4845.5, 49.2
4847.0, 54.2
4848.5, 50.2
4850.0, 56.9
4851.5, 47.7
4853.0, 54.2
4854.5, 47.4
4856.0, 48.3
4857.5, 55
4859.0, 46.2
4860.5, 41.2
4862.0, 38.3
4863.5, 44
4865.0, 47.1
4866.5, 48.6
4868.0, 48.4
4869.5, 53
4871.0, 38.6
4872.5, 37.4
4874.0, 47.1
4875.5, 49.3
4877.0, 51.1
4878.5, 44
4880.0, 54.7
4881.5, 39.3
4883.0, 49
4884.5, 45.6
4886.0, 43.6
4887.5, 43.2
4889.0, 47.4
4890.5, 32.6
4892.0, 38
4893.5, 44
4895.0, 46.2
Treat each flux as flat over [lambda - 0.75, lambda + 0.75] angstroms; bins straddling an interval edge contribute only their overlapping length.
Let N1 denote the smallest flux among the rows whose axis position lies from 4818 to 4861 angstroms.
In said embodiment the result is 36.8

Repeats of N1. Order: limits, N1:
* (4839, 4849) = 40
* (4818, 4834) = 36.8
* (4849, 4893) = 32.6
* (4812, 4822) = 41.7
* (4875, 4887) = 39.3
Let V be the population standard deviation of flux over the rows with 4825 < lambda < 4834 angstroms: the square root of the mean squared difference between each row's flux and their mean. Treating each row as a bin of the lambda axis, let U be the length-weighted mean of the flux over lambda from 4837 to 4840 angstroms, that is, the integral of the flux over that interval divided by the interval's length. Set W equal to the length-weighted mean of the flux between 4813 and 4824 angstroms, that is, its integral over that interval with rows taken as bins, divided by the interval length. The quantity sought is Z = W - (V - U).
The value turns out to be 90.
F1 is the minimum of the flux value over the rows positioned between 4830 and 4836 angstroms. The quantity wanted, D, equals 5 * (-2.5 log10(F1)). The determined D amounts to -20.9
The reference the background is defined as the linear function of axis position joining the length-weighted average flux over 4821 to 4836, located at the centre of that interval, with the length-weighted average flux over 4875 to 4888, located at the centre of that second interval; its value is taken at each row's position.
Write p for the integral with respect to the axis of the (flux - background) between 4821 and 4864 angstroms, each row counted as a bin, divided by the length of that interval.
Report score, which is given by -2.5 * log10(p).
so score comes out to 0.1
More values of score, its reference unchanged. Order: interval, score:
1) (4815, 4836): 0.9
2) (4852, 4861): -1.2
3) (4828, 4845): 1.3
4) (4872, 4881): 0.2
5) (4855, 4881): 1.4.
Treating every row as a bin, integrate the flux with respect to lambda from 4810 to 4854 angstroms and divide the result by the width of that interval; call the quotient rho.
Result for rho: 46.6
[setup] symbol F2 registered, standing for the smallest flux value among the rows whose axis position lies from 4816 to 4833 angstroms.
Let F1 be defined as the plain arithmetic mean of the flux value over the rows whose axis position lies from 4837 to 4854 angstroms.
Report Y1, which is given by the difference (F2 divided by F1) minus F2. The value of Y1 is -36.0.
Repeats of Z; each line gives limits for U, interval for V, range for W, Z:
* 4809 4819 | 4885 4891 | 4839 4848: 87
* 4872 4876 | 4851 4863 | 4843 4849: 88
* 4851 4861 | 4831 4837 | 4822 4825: 85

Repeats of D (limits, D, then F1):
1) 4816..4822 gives -20.3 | 41.7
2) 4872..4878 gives -19.7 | 37.4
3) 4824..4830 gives -19.6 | 36.9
